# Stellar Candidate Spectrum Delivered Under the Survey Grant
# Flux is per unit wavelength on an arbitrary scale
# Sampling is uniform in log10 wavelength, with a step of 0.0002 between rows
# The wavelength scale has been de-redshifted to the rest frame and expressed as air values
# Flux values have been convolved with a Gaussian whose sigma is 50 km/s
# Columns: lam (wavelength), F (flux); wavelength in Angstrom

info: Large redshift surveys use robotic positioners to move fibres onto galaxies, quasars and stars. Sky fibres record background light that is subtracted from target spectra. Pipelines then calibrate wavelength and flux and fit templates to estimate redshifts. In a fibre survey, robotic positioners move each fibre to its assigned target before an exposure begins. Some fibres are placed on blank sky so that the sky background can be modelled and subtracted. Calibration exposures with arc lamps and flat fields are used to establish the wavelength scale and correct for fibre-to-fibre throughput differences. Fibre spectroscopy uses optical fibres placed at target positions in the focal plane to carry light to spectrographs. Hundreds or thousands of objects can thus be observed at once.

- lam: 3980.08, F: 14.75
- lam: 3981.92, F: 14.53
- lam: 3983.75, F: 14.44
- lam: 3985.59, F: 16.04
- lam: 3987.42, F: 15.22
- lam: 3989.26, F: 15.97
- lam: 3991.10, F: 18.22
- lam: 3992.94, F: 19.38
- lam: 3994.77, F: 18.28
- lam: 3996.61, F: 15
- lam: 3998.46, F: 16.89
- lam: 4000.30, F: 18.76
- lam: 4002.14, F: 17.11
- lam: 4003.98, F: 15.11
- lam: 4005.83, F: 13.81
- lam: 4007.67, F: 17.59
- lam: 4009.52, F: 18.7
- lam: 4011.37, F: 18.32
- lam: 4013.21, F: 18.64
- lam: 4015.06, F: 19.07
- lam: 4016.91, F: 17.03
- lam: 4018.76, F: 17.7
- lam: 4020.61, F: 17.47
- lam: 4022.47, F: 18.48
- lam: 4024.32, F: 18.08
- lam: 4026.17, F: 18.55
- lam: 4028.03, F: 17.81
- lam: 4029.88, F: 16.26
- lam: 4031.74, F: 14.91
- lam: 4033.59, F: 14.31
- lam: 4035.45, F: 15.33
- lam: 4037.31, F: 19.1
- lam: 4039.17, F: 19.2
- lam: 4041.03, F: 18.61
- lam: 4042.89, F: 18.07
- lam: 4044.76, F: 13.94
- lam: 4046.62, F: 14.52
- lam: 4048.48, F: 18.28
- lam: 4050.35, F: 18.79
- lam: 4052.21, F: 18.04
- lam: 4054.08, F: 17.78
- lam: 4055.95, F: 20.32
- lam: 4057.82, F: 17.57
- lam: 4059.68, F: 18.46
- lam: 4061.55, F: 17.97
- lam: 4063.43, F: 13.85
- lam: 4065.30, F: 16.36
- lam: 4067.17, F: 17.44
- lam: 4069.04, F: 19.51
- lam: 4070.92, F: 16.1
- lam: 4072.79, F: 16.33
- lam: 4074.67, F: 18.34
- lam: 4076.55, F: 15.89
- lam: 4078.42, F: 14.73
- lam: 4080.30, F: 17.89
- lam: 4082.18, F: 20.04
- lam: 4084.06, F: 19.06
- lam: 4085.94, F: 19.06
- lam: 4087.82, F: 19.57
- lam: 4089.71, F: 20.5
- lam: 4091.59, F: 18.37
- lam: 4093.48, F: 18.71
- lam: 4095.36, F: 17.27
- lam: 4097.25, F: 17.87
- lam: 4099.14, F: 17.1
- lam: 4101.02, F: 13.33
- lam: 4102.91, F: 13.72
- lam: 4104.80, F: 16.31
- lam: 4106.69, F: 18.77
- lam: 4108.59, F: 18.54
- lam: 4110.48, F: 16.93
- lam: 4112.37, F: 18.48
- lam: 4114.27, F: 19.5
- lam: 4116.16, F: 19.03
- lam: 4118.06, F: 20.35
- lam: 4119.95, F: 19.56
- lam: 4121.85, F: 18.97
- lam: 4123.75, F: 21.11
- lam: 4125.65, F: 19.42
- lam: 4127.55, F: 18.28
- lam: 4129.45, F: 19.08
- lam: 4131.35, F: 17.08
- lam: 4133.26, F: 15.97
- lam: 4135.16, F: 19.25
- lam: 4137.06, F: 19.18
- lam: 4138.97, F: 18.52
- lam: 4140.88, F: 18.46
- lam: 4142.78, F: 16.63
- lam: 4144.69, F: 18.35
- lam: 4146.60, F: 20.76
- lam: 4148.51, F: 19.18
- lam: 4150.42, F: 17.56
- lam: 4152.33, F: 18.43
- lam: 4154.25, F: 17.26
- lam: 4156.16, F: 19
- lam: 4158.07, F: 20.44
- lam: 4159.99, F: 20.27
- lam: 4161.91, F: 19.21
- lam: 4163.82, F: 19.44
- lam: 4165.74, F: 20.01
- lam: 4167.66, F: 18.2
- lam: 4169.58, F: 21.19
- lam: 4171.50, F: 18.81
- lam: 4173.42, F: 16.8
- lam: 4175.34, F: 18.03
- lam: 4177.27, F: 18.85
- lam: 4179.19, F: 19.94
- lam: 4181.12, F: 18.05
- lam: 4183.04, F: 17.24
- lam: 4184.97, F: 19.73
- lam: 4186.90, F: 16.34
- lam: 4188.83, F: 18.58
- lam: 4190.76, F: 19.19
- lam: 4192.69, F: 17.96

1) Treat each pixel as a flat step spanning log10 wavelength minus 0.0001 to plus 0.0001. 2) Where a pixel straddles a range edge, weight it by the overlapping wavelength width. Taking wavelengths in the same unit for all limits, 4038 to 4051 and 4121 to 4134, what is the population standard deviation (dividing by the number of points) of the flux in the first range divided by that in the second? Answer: 1.3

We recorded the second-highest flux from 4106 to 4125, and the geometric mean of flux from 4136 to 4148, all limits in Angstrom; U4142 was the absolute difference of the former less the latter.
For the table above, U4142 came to 1.7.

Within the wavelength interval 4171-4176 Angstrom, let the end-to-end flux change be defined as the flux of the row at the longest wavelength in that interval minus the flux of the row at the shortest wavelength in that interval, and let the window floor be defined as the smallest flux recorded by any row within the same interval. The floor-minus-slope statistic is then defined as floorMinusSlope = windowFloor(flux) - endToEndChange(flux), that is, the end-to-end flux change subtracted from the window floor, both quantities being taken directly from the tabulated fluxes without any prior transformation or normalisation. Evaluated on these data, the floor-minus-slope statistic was 18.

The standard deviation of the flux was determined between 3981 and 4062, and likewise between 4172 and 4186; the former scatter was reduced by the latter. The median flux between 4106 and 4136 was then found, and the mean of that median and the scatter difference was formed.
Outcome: 9.8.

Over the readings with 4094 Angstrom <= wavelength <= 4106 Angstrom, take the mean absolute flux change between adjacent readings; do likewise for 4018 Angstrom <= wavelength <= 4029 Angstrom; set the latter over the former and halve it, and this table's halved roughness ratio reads 0.18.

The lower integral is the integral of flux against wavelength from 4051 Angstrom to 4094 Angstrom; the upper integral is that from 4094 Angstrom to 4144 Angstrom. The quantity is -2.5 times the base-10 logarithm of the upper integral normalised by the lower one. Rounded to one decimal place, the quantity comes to -0.2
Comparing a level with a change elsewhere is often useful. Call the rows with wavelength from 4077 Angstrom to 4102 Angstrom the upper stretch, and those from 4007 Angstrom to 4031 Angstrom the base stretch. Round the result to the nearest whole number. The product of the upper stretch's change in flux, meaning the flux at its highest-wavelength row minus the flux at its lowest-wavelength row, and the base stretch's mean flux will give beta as -25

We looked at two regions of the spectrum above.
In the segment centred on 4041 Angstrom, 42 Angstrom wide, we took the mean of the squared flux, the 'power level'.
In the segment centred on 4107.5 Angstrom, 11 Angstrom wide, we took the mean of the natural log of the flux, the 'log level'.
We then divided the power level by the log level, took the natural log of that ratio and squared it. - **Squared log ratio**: 22.0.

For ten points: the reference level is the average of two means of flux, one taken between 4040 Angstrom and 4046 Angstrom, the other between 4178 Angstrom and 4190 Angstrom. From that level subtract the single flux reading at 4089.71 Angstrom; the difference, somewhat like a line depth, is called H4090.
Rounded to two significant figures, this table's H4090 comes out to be -2.9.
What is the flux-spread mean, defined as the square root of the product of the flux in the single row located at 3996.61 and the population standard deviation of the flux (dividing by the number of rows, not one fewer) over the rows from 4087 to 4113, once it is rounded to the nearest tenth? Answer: 5.4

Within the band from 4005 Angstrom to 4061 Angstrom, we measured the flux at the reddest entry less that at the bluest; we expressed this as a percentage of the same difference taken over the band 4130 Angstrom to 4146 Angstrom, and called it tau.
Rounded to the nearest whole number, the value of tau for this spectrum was 366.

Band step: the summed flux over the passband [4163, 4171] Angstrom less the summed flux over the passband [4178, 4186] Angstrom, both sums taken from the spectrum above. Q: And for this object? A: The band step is 4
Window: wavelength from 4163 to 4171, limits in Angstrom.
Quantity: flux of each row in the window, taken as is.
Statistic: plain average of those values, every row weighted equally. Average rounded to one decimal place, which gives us 19.7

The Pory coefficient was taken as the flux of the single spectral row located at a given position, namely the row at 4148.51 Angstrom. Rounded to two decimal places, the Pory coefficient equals 19.18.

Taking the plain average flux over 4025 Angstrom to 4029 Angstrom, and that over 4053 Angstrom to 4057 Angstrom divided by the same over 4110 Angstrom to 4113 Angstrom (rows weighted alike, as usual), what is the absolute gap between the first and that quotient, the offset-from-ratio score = 17.1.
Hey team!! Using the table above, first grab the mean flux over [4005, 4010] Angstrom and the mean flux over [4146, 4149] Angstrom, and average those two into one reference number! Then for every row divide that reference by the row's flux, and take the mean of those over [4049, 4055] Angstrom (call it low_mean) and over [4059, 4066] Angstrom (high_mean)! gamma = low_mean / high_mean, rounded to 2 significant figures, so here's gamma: 0.90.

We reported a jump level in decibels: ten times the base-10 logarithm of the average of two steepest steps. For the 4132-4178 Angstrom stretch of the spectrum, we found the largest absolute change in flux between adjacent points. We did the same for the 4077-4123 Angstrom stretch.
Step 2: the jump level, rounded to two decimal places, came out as 5.47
